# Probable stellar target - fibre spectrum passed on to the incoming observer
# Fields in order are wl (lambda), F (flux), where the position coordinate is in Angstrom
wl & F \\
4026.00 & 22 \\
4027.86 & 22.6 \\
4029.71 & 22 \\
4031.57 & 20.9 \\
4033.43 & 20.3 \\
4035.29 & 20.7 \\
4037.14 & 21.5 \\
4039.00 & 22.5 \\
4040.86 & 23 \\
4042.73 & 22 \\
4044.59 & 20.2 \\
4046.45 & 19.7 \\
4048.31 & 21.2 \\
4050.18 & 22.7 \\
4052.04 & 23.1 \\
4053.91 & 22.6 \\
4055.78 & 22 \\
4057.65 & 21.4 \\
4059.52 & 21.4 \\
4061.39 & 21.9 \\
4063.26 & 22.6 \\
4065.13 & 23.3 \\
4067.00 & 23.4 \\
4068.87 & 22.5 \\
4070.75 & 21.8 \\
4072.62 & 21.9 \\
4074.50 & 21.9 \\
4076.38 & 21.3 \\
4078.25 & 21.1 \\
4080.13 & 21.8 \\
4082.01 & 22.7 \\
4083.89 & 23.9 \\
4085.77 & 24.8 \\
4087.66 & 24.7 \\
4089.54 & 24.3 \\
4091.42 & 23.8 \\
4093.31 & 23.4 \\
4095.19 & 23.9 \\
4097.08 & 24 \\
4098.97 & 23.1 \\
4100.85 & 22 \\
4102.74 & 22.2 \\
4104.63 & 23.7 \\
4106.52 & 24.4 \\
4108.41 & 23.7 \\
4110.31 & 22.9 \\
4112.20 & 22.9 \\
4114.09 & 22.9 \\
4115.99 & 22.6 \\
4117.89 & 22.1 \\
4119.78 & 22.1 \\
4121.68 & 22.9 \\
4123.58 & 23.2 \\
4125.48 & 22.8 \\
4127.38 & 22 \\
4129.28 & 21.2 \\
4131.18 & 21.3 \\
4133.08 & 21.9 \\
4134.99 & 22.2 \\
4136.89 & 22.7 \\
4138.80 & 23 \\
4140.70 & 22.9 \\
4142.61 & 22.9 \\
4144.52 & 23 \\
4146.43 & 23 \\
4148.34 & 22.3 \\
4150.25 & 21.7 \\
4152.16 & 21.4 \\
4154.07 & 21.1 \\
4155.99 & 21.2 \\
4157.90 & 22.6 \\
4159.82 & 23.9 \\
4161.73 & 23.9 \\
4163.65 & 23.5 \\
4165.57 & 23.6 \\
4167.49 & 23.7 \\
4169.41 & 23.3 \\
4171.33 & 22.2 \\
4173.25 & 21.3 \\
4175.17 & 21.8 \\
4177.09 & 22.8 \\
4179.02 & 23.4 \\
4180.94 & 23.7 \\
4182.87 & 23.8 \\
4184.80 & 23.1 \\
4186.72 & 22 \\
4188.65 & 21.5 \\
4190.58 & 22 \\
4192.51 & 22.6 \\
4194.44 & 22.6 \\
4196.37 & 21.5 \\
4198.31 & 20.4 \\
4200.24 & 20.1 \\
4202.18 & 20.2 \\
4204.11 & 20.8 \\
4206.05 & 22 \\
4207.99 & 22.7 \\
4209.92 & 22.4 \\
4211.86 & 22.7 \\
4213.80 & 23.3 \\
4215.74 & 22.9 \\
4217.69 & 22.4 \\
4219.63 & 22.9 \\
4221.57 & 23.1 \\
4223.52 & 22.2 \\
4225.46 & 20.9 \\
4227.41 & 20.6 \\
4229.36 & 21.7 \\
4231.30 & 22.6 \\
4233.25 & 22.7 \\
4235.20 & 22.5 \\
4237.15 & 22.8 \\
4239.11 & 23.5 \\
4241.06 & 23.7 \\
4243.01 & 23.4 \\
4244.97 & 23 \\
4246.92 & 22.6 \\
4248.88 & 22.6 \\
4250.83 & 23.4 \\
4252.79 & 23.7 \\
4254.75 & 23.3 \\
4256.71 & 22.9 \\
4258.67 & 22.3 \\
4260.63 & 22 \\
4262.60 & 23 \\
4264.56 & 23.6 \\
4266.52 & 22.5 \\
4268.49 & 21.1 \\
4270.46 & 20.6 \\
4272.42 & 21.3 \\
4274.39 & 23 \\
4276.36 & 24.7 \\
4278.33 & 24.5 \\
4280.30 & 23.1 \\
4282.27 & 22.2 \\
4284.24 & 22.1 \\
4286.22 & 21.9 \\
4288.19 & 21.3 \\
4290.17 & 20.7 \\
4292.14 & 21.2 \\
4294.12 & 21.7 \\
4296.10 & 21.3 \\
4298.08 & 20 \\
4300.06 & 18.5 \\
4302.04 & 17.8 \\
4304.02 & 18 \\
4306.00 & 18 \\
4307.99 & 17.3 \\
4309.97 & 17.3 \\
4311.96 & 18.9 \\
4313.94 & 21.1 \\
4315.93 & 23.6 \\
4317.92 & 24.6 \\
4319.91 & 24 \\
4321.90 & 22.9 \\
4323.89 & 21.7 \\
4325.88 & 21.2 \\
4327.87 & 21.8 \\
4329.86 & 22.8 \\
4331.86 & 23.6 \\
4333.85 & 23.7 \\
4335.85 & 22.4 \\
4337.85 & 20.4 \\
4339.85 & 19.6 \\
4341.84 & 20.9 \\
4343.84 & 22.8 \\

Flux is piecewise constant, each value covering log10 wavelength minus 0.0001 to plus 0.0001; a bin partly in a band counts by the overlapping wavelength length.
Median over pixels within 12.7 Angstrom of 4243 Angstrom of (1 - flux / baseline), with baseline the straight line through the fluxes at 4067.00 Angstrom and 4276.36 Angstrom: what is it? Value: 0.061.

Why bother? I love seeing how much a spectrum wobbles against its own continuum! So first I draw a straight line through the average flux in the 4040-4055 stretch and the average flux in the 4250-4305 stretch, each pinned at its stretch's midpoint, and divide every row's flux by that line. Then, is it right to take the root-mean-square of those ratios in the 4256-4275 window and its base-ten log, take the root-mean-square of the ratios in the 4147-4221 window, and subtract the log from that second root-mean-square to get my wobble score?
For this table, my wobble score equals 1.017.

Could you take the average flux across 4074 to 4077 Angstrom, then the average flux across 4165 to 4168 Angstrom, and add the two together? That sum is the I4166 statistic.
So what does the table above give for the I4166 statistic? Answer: 45.2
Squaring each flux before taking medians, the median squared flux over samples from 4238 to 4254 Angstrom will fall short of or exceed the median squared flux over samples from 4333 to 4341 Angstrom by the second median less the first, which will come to -89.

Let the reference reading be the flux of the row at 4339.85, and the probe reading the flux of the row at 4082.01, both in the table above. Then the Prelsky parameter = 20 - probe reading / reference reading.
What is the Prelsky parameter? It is 18.84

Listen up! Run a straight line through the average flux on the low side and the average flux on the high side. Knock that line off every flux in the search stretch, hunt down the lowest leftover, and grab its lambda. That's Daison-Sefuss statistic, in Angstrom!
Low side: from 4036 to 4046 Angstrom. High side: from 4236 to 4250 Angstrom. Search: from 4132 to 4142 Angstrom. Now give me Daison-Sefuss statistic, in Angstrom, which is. 4133.08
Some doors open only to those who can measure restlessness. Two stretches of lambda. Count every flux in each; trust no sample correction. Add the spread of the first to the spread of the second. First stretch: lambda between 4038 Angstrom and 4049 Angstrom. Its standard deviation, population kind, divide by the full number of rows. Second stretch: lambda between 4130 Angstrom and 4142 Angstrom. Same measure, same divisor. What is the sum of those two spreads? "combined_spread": 1.79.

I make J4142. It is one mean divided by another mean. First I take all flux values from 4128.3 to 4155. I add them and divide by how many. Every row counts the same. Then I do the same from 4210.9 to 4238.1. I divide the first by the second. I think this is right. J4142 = 0.99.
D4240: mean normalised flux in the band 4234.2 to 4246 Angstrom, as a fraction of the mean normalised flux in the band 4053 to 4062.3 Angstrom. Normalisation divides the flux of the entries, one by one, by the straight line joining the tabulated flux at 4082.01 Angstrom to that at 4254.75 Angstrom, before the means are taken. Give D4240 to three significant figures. 1.03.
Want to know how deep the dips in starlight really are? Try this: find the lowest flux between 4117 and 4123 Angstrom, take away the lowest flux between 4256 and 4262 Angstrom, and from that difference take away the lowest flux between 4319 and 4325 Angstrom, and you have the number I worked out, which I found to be -21.6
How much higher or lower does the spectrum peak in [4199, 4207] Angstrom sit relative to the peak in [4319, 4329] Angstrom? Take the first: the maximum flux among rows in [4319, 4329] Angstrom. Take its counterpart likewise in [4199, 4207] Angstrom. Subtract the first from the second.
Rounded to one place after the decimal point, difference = -2.0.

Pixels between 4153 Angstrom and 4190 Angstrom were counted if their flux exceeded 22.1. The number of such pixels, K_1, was 13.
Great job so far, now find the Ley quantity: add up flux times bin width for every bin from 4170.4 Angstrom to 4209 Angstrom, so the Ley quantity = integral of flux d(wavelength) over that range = 850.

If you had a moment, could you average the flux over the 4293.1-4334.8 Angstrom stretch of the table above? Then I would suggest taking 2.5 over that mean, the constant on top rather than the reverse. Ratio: 0.119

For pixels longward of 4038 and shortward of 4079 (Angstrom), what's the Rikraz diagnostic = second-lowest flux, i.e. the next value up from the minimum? 20.2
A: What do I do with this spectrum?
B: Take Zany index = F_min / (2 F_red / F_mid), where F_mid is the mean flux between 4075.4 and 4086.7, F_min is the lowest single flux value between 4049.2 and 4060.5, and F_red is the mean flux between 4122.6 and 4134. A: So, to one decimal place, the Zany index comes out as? 11.0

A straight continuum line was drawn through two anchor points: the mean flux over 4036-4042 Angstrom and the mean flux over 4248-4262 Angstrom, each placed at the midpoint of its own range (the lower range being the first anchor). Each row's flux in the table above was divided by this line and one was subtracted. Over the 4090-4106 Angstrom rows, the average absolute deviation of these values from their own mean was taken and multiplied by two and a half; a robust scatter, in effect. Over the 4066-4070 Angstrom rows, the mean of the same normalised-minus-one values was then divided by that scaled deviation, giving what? 0.35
